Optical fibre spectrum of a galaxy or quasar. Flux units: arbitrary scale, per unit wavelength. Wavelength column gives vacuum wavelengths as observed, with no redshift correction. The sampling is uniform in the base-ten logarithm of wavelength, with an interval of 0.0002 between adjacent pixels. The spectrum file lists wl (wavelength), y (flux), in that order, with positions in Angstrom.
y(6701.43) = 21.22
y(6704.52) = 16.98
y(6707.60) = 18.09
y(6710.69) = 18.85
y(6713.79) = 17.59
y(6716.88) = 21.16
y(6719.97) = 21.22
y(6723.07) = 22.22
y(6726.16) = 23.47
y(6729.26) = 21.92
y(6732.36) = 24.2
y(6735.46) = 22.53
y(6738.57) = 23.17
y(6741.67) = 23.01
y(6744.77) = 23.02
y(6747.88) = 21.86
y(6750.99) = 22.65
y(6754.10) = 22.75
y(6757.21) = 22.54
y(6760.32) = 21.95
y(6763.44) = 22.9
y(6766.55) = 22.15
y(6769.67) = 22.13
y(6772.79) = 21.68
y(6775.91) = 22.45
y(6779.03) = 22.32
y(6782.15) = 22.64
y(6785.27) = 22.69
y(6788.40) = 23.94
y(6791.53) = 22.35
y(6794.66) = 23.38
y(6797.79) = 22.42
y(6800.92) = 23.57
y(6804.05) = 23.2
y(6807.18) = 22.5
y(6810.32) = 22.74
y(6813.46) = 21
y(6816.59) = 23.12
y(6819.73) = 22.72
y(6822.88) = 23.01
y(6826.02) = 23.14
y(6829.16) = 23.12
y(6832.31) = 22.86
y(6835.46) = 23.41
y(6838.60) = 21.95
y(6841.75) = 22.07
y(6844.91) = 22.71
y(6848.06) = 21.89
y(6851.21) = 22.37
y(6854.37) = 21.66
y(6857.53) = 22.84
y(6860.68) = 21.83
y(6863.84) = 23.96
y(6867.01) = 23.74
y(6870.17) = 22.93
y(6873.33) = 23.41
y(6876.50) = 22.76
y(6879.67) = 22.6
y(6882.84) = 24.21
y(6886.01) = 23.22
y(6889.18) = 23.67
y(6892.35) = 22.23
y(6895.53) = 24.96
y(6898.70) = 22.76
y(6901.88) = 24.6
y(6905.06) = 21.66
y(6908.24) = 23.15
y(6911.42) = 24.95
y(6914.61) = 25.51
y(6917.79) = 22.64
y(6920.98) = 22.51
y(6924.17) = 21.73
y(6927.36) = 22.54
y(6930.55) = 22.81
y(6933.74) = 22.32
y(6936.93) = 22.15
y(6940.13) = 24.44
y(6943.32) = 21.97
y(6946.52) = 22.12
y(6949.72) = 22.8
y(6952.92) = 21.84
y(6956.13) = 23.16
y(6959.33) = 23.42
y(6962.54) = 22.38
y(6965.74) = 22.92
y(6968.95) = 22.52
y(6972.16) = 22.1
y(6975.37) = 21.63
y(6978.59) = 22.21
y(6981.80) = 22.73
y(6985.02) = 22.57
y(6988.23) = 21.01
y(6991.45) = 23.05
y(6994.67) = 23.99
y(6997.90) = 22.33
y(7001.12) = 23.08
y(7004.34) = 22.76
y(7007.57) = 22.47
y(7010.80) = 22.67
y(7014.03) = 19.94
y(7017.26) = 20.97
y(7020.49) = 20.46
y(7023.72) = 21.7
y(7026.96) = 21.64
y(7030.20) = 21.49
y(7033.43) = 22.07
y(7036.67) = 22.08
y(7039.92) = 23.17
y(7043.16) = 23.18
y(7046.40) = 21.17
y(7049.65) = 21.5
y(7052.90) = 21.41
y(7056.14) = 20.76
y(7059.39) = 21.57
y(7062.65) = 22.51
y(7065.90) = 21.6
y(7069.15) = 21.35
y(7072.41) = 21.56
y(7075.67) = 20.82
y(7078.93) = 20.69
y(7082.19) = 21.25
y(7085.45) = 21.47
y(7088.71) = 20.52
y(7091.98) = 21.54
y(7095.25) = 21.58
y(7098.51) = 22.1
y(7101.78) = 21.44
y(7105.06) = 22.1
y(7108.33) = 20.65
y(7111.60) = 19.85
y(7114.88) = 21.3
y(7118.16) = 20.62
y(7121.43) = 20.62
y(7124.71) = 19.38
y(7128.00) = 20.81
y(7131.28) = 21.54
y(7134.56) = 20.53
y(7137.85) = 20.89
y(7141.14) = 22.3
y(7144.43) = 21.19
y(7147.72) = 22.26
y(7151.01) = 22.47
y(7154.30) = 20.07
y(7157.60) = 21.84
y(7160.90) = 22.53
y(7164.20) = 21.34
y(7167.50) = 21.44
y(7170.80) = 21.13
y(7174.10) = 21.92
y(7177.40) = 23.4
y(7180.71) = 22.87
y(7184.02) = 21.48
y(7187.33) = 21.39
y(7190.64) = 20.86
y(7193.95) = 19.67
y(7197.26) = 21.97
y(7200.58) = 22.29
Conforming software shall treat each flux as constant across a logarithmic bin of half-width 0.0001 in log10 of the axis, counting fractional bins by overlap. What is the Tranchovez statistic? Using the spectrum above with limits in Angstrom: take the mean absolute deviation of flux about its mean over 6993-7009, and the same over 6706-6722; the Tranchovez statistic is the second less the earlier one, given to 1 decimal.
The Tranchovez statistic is 1.0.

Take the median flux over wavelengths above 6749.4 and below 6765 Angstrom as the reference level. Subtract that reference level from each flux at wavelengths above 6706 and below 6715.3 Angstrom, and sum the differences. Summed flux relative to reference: -13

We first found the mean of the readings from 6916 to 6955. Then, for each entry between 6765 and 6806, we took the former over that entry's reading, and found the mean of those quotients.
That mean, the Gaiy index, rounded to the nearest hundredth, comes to 0.99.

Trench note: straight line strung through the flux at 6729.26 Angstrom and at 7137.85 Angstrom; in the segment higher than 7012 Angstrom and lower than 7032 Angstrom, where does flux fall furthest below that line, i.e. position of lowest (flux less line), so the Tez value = 7014.03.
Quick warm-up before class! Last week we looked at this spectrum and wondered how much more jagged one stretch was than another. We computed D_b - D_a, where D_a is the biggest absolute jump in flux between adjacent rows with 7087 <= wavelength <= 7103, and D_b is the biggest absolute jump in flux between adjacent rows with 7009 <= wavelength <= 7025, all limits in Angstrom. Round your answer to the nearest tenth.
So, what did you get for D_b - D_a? 1.7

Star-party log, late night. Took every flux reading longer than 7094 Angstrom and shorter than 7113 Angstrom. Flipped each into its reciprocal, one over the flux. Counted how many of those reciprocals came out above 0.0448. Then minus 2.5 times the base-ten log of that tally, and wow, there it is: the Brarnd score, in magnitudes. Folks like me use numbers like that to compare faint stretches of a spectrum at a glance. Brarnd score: -1.9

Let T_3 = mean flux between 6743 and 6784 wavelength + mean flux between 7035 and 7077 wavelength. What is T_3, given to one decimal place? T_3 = 44.1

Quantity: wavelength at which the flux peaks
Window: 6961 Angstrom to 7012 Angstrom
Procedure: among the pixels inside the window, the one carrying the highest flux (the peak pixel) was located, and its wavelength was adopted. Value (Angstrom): 6994.67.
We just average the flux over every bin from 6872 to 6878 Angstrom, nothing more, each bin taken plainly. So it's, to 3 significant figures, 23.1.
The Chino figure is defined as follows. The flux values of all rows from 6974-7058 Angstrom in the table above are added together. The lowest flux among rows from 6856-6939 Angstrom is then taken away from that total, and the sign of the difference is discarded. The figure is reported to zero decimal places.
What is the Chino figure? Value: 550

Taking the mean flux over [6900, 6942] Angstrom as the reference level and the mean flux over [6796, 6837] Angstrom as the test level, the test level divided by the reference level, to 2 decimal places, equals 0.99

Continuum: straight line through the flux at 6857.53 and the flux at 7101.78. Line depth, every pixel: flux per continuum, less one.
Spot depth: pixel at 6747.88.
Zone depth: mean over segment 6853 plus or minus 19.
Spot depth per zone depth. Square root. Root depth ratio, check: 2.5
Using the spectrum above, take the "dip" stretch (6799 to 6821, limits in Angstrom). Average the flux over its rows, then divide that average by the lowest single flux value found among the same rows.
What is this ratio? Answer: 1.08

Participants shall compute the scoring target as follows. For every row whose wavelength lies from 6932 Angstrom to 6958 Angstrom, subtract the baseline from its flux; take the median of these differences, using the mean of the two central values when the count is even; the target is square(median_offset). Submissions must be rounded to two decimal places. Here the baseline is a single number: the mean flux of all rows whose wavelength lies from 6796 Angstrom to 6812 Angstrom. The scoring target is 0.42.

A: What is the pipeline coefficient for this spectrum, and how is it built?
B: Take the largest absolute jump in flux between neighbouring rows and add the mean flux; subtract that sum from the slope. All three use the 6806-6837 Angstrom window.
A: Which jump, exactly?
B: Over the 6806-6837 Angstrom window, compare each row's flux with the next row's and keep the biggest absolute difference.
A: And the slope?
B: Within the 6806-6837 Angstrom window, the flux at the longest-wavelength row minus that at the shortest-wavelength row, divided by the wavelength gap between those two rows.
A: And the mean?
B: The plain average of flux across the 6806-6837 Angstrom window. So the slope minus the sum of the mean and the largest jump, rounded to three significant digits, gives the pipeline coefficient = -24.8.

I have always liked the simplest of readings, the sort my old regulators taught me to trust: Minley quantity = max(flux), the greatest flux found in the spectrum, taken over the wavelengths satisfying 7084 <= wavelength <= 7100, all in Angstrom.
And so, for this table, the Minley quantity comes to 22.1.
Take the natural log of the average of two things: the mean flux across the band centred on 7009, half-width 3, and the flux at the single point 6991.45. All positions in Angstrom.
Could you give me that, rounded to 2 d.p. 3.13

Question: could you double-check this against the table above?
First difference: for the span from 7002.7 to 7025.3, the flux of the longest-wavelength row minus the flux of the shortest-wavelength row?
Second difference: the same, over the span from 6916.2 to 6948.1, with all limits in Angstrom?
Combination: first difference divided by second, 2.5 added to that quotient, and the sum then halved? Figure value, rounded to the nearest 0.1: 2.3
